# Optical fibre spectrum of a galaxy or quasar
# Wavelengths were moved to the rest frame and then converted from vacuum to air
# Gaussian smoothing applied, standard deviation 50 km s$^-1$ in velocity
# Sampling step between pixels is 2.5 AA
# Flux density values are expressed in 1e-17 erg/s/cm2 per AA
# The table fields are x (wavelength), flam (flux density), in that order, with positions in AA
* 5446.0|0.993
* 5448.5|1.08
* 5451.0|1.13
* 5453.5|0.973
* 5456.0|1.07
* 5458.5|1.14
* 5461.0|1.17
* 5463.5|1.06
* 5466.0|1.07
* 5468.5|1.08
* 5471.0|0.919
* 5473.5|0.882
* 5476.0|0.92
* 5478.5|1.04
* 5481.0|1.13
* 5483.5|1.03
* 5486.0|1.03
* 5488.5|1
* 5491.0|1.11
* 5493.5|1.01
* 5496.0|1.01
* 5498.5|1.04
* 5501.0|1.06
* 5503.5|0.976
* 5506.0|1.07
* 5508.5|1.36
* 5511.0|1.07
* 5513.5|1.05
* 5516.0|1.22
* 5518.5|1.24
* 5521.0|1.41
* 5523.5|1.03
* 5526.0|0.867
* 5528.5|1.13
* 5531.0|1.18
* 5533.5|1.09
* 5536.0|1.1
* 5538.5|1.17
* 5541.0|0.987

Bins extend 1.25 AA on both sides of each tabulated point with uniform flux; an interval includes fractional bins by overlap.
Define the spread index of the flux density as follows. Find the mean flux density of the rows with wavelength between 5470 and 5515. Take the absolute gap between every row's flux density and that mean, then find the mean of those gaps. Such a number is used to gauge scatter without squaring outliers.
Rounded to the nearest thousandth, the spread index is 0.064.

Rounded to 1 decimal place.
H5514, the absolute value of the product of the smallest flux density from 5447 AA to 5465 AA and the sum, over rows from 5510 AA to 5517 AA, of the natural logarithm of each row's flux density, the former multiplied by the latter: 0.3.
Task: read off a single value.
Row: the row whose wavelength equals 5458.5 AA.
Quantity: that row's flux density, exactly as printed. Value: 1.14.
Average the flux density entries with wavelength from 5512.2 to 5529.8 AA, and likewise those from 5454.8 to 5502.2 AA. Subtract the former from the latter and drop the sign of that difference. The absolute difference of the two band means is 0.09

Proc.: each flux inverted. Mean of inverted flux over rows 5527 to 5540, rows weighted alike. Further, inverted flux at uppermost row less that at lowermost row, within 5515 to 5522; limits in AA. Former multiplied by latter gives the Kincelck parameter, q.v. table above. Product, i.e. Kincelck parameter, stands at -0.10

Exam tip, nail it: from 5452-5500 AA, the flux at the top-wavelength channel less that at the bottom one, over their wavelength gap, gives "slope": 0.001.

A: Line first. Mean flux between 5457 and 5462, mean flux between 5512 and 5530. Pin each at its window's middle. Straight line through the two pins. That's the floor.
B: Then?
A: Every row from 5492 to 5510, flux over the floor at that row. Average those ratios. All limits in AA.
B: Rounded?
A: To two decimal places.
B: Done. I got 0.94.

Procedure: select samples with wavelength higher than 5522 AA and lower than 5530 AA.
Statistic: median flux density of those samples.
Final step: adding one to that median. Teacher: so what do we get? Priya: 2.03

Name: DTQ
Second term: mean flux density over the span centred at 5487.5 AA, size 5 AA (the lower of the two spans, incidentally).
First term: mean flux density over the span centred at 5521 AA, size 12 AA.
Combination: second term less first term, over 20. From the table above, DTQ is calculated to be -0.0069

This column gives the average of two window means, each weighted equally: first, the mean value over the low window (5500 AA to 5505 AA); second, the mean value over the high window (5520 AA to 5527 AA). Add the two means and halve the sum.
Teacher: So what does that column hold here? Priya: 1.06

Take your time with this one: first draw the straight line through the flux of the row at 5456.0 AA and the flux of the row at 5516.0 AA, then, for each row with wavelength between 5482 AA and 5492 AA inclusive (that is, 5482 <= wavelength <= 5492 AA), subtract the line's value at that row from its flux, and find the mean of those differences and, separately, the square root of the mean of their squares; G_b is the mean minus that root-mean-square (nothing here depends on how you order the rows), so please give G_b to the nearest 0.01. -0.22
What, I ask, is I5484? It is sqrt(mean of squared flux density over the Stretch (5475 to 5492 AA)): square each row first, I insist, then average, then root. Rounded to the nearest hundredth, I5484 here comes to 1.04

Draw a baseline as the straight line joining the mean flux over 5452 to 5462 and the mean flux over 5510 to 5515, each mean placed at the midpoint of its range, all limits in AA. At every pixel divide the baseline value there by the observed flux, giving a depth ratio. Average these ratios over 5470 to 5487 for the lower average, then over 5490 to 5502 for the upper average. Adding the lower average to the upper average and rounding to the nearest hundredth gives 2.12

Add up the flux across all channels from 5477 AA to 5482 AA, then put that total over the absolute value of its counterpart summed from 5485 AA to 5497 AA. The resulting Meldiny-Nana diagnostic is 0.4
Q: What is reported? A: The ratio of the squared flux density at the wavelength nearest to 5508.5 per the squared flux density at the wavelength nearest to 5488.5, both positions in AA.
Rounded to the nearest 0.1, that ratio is 1.8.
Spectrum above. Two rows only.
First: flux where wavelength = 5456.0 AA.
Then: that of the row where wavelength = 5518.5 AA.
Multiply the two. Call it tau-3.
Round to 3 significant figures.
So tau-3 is 1.33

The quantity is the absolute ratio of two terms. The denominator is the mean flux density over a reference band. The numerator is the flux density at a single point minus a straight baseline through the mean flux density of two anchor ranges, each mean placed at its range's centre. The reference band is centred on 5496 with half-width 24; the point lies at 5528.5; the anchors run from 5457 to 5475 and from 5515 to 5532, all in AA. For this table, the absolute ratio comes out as 0.03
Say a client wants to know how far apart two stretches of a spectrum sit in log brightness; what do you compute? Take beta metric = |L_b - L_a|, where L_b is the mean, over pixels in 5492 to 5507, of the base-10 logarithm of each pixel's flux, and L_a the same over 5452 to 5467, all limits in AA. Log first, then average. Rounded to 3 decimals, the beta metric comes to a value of 0.021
